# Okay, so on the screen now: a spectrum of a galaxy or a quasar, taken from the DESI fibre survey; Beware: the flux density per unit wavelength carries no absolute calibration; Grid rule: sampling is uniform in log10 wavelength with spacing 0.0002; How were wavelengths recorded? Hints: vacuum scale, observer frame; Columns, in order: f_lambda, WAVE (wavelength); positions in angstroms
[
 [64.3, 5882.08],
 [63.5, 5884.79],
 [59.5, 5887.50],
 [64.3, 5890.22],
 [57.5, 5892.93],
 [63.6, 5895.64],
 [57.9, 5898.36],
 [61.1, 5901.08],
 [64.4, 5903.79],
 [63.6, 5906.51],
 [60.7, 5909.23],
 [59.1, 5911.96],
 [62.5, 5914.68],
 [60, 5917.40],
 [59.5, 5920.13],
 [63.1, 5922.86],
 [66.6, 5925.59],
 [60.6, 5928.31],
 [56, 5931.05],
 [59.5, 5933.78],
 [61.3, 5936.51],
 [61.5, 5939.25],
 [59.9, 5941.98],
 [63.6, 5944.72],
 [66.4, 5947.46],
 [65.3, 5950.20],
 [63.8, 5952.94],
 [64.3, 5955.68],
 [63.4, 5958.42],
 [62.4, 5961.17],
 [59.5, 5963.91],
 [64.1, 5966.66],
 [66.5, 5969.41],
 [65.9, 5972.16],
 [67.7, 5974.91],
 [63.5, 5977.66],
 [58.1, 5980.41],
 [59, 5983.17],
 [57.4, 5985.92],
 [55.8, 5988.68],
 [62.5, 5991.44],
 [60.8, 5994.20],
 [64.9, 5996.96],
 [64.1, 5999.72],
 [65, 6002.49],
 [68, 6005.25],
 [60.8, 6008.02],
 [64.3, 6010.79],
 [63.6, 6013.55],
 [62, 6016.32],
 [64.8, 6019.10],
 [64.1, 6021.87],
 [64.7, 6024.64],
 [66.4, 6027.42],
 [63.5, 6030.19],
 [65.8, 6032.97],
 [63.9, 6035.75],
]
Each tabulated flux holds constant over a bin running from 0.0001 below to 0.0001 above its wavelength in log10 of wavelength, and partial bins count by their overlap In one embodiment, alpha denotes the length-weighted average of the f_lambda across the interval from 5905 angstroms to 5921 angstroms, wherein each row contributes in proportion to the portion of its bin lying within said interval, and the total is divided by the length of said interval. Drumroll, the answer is 61.0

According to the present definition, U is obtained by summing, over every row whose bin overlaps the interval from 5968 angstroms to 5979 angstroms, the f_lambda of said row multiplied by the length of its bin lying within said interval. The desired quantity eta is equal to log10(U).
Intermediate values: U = 725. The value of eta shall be 2.86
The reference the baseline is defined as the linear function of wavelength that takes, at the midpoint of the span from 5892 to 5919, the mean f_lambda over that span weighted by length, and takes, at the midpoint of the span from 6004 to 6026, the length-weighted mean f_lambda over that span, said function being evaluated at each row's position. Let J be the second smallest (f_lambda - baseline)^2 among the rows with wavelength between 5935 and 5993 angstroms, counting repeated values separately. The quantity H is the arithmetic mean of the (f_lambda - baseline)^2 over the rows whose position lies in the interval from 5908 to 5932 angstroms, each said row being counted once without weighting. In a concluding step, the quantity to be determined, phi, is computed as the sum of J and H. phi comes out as 8.4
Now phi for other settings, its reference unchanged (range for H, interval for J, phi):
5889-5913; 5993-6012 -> 7.2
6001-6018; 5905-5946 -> 5.8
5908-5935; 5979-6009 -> 8.7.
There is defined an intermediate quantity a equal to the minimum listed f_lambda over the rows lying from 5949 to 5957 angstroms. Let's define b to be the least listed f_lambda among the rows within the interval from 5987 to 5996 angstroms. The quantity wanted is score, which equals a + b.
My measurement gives 120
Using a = 63.8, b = 55.8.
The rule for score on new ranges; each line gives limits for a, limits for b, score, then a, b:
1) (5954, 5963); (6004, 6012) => 123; 62.4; 60.8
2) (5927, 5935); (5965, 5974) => 120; 56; 64.1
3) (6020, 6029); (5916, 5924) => 124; 64.1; 59.5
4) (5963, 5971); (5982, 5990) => 115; 59.5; 55.8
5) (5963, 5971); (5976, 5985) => 118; 59.5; 58.1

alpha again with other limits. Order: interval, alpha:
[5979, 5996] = 59.1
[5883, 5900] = 61.1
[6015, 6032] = 64.3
